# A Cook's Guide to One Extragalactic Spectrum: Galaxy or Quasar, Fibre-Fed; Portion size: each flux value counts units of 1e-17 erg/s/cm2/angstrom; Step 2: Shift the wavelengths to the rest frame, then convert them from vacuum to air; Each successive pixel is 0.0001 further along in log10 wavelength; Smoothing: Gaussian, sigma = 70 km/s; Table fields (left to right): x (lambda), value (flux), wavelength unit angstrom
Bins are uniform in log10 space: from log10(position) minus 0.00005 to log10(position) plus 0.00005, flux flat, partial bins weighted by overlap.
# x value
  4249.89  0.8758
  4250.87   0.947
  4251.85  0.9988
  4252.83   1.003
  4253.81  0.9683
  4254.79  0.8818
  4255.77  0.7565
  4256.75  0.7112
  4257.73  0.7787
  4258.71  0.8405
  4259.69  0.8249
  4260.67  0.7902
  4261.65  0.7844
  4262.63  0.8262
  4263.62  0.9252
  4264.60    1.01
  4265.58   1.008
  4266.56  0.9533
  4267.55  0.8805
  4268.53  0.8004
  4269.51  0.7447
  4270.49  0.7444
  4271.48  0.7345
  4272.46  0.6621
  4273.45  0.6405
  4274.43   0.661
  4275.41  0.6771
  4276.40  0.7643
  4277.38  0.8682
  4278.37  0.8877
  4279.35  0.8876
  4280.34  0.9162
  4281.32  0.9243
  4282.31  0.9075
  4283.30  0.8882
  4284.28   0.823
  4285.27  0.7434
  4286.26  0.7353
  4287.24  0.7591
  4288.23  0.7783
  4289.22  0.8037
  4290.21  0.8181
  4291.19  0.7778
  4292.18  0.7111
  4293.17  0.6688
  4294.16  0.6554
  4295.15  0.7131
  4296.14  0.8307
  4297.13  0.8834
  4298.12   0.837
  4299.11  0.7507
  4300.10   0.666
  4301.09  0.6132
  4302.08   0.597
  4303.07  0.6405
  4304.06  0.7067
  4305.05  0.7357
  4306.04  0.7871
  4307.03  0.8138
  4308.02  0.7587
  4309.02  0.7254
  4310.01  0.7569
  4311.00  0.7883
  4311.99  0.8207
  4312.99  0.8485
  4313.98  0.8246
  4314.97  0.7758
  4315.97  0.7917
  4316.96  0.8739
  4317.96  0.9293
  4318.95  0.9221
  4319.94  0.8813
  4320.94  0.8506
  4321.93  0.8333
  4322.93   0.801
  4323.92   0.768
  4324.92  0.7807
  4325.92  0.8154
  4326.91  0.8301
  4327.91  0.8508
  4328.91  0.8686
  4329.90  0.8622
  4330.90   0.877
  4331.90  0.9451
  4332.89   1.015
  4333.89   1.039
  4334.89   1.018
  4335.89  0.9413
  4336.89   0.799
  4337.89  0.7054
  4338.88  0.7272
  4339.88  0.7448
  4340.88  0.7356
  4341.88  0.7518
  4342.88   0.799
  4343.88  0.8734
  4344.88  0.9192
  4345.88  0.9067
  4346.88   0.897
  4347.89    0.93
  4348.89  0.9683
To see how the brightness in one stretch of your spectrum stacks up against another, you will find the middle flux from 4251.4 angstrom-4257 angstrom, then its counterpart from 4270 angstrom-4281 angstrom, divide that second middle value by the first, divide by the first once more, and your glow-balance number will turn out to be 0.87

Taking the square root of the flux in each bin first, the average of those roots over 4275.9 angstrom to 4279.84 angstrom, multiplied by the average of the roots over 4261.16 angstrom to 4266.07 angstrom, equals 0.879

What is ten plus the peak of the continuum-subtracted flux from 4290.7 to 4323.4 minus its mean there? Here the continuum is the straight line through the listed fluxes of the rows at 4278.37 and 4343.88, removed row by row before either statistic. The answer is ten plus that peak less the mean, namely 10.2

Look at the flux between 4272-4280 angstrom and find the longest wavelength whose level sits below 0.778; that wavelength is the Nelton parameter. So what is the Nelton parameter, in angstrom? 4276.40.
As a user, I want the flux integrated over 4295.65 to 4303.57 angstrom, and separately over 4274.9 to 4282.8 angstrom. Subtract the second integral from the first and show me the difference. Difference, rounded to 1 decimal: -1.0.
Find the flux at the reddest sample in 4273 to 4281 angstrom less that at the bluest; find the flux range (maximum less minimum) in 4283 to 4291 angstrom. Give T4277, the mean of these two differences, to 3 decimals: 0.214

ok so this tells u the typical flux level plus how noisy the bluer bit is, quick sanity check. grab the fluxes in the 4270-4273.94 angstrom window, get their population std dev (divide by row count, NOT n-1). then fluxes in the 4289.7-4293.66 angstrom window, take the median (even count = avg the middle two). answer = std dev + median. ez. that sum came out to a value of 0.79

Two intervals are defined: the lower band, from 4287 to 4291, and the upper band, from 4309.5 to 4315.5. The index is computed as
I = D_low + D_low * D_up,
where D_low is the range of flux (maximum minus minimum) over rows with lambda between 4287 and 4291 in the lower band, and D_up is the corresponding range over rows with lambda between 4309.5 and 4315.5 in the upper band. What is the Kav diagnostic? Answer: 0.064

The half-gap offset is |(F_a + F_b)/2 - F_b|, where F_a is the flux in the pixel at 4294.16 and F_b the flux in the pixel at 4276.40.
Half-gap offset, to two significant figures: 0.054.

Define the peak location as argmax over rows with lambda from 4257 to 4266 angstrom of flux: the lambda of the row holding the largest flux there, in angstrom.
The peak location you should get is 4264.60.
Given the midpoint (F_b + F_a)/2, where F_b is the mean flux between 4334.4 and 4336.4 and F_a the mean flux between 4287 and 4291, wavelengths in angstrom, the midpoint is 0.88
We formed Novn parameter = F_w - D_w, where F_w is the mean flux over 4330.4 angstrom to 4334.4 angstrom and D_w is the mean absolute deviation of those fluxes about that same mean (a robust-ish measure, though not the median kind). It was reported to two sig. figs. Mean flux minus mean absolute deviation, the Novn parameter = 0.91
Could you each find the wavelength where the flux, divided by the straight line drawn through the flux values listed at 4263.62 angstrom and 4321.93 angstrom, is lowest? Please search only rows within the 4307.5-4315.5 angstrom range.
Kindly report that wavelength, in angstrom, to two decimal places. 4309.02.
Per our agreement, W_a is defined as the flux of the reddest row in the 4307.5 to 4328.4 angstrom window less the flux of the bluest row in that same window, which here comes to 0.09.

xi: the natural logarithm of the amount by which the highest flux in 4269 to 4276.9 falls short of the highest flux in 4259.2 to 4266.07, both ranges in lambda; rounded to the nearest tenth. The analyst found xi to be -1.4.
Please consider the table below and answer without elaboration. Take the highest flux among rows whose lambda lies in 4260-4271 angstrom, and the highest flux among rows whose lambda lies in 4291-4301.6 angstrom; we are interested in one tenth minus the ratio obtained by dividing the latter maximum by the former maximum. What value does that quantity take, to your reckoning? -0.77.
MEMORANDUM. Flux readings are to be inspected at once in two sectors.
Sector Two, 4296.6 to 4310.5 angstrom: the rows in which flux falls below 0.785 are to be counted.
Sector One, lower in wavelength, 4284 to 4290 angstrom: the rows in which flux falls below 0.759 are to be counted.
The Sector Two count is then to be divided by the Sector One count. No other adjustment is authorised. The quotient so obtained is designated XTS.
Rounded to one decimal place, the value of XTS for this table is 5.0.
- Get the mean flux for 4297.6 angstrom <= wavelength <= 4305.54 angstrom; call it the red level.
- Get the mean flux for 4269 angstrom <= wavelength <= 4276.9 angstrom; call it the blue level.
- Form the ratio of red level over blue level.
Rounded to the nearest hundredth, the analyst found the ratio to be 0.99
